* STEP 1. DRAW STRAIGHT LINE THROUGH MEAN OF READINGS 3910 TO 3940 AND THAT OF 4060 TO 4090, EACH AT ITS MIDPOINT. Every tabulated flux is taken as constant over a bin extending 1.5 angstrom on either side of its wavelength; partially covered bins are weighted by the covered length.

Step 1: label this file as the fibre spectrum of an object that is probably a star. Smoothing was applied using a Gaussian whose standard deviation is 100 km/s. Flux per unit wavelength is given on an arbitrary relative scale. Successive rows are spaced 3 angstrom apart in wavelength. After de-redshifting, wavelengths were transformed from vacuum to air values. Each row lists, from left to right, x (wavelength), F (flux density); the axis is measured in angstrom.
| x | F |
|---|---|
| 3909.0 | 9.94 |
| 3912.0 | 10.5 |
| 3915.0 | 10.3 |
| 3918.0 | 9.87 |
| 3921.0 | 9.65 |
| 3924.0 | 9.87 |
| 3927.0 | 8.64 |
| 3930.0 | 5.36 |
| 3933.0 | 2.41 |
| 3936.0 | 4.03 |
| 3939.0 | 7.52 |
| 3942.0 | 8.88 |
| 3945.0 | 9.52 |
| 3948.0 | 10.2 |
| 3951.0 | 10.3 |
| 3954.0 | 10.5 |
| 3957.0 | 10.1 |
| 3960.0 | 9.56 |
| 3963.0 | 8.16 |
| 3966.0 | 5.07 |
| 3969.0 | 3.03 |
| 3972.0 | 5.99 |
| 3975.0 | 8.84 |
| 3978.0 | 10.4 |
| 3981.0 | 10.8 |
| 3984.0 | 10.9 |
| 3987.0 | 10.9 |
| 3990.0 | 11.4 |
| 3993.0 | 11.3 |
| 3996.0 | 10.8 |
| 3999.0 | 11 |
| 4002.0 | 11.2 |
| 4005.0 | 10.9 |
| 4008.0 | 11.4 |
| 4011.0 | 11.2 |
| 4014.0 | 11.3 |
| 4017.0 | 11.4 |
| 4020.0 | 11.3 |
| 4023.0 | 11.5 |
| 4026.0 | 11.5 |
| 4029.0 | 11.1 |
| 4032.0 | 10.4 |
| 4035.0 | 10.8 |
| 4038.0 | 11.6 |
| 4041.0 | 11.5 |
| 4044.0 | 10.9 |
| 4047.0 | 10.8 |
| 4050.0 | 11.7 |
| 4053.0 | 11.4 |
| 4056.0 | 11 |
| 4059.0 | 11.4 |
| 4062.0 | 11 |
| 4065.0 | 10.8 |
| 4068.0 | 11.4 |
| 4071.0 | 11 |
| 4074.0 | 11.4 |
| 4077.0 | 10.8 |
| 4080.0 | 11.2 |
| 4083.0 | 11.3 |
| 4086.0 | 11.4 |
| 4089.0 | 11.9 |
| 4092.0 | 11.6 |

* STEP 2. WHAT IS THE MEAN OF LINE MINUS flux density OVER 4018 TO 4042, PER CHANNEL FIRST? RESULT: -1.0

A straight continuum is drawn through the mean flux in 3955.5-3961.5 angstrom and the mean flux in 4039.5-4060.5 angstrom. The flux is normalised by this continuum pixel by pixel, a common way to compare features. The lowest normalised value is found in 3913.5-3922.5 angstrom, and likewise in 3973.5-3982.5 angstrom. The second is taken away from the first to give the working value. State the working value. 0.17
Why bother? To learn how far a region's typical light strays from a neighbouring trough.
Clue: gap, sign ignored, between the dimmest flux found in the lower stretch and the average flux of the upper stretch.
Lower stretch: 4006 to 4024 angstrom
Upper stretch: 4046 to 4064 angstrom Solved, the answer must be 0.02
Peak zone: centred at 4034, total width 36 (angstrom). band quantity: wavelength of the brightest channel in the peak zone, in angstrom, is 4050.0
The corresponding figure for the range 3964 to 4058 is 4050.0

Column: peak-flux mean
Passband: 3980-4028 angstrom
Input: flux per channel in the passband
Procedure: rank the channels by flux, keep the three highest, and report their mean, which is 11.5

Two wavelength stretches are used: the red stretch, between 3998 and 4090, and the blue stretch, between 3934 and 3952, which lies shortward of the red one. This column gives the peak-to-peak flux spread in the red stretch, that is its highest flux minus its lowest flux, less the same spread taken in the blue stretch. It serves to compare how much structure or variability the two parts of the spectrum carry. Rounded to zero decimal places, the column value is -5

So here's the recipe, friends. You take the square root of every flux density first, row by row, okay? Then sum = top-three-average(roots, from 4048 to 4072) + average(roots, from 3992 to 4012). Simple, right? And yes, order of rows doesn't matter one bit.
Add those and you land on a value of 6.72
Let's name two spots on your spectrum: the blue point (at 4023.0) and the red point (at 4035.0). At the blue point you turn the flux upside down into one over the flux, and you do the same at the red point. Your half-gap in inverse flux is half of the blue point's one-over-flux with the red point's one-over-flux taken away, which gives -0.0028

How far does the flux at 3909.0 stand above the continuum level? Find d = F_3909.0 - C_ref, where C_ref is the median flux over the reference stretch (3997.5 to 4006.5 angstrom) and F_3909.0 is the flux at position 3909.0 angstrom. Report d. -1.1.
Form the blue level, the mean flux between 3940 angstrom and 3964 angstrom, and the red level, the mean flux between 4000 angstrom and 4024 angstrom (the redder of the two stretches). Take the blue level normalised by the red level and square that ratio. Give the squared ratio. 0.7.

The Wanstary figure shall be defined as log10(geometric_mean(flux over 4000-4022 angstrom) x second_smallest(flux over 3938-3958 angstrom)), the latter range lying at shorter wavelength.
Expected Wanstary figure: 2.00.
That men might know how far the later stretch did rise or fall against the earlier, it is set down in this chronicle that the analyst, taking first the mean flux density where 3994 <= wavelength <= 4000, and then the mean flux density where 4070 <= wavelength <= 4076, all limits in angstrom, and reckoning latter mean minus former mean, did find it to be 0.3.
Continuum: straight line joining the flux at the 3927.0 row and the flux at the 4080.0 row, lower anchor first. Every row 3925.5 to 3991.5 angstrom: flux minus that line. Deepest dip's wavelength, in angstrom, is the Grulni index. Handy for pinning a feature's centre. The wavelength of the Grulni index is 3933.0 angstrom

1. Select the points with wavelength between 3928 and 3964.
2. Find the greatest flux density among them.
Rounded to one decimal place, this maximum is 10.5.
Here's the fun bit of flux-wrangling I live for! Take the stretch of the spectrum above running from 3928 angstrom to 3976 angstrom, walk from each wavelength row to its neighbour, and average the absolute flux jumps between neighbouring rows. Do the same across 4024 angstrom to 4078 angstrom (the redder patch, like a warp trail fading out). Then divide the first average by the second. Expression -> 3.6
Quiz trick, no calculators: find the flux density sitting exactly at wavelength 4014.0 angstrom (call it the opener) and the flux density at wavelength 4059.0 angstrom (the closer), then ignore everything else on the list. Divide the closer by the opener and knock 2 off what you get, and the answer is -0.99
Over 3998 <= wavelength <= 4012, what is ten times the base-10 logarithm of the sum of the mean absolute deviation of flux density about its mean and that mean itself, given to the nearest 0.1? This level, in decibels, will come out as 10.5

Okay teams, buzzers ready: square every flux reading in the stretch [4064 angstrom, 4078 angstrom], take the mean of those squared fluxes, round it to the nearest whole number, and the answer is 123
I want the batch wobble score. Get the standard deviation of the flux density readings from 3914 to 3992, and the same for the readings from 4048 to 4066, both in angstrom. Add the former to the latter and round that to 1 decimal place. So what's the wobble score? 2.9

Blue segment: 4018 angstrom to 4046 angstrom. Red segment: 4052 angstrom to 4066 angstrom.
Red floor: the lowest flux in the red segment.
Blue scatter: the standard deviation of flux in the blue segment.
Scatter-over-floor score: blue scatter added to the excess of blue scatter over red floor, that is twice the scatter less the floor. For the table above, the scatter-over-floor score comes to -10.0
